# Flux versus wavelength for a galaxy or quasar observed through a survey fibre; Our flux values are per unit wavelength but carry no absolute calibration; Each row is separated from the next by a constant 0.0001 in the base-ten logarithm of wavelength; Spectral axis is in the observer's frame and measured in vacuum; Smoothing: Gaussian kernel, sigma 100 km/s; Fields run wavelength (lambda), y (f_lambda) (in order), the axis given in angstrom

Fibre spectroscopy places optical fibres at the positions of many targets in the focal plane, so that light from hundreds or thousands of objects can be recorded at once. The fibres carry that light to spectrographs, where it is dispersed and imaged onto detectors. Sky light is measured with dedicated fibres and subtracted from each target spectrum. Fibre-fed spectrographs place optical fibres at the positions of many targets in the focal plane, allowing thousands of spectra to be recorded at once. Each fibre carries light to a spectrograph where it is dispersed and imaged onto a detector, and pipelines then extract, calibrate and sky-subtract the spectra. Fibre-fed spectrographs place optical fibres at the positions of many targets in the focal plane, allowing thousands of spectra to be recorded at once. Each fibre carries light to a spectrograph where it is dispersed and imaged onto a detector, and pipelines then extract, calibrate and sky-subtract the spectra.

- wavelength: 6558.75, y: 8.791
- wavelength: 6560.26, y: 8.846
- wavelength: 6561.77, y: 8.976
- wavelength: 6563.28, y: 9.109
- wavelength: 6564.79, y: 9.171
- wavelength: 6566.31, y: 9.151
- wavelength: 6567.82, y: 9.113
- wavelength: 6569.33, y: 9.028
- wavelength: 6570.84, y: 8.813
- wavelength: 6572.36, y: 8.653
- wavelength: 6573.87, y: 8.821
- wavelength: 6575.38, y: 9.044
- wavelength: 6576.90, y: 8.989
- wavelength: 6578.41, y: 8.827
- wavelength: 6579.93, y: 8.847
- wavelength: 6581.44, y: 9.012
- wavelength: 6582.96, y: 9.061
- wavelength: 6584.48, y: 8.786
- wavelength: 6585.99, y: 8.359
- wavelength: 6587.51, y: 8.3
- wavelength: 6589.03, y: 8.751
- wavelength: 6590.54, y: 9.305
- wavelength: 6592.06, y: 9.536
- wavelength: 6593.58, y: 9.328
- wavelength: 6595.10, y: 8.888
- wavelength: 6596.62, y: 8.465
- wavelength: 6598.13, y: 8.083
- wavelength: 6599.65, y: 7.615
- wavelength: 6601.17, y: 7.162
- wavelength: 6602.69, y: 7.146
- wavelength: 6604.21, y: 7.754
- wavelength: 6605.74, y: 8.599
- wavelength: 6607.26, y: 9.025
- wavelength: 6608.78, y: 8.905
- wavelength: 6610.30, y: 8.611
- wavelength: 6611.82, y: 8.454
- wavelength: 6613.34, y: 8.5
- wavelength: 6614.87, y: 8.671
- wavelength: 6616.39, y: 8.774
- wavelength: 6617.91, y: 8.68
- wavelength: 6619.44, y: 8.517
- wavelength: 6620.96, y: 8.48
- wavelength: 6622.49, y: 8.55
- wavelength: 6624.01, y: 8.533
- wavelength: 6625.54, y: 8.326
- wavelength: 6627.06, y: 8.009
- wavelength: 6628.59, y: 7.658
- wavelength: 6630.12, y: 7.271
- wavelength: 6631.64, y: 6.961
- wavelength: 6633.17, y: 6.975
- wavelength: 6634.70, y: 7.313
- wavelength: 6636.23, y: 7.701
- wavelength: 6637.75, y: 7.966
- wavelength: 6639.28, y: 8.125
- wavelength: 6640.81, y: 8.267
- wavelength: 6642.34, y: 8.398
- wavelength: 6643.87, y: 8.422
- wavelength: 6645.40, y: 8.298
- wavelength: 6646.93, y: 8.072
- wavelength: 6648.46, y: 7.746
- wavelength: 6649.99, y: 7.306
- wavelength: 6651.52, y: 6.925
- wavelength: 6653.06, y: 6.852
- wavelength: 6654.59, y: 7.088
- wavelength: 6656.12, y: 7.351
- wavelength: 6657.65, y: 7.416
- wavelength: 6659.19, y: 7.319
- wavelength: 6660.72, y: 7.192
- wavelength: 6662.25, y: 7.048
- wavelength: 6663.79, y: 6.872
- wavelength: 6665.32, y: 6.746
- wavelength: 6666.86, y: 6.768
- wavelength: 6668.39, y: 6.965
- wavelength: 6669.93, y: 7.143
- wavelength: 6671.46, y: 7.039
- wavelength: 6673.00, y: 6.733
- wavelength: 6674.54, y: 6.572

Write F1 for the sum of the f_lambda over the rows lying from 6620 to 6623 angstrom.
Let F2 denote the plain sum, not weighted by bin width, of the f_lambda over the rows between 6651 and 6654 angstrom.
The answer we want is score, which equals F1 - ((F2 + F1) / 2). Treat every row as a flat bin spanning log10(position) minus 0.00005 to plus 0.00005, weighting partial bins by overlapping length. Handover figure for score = 2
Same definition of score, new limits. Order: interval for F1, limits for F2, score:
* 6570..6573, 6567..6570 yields 0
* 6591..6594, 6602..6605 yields 2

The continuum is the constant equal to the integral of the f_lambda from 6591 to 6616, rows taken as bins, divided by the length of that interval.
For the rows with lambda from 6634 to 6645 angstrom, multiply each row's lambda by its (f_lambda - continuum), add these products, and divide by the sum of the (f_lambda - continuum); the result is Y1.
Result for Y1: 6636.6 angstrom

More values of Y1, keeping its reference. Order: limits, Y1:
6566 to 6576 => 6570.3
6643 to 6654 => 6650.8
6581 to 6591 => 6585.9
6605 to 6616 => 6609.2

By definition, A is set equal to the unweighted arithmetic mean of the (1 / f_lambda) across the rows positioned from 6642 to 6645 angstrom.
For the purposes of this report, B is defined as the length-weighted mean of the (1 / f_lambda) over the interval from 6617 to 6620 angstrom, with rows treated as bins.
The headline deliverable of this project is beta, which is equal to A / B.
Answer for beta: 1.02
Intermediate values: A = 0.119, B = 0.116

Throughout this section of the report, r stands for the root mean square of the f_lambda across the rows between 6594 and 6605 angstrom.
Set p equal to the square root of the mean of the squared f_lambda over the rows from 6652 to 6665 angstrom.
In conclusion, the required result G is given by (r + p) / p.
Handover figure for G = 2.11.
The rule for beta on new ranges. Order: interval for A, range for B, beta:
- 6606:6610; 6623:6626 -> 0.94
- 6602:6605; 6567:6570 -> 1.22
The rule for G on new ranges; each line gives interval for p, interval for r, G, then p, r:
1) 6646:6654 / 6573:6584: 2.21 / 7.4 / 8.9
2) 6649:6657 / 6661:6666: 1.97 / 7.1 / 6.9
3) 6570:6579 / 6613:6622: 1.97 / 8.9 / 8.6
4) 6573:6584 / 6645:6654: 1.84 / 8.9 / 7.6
